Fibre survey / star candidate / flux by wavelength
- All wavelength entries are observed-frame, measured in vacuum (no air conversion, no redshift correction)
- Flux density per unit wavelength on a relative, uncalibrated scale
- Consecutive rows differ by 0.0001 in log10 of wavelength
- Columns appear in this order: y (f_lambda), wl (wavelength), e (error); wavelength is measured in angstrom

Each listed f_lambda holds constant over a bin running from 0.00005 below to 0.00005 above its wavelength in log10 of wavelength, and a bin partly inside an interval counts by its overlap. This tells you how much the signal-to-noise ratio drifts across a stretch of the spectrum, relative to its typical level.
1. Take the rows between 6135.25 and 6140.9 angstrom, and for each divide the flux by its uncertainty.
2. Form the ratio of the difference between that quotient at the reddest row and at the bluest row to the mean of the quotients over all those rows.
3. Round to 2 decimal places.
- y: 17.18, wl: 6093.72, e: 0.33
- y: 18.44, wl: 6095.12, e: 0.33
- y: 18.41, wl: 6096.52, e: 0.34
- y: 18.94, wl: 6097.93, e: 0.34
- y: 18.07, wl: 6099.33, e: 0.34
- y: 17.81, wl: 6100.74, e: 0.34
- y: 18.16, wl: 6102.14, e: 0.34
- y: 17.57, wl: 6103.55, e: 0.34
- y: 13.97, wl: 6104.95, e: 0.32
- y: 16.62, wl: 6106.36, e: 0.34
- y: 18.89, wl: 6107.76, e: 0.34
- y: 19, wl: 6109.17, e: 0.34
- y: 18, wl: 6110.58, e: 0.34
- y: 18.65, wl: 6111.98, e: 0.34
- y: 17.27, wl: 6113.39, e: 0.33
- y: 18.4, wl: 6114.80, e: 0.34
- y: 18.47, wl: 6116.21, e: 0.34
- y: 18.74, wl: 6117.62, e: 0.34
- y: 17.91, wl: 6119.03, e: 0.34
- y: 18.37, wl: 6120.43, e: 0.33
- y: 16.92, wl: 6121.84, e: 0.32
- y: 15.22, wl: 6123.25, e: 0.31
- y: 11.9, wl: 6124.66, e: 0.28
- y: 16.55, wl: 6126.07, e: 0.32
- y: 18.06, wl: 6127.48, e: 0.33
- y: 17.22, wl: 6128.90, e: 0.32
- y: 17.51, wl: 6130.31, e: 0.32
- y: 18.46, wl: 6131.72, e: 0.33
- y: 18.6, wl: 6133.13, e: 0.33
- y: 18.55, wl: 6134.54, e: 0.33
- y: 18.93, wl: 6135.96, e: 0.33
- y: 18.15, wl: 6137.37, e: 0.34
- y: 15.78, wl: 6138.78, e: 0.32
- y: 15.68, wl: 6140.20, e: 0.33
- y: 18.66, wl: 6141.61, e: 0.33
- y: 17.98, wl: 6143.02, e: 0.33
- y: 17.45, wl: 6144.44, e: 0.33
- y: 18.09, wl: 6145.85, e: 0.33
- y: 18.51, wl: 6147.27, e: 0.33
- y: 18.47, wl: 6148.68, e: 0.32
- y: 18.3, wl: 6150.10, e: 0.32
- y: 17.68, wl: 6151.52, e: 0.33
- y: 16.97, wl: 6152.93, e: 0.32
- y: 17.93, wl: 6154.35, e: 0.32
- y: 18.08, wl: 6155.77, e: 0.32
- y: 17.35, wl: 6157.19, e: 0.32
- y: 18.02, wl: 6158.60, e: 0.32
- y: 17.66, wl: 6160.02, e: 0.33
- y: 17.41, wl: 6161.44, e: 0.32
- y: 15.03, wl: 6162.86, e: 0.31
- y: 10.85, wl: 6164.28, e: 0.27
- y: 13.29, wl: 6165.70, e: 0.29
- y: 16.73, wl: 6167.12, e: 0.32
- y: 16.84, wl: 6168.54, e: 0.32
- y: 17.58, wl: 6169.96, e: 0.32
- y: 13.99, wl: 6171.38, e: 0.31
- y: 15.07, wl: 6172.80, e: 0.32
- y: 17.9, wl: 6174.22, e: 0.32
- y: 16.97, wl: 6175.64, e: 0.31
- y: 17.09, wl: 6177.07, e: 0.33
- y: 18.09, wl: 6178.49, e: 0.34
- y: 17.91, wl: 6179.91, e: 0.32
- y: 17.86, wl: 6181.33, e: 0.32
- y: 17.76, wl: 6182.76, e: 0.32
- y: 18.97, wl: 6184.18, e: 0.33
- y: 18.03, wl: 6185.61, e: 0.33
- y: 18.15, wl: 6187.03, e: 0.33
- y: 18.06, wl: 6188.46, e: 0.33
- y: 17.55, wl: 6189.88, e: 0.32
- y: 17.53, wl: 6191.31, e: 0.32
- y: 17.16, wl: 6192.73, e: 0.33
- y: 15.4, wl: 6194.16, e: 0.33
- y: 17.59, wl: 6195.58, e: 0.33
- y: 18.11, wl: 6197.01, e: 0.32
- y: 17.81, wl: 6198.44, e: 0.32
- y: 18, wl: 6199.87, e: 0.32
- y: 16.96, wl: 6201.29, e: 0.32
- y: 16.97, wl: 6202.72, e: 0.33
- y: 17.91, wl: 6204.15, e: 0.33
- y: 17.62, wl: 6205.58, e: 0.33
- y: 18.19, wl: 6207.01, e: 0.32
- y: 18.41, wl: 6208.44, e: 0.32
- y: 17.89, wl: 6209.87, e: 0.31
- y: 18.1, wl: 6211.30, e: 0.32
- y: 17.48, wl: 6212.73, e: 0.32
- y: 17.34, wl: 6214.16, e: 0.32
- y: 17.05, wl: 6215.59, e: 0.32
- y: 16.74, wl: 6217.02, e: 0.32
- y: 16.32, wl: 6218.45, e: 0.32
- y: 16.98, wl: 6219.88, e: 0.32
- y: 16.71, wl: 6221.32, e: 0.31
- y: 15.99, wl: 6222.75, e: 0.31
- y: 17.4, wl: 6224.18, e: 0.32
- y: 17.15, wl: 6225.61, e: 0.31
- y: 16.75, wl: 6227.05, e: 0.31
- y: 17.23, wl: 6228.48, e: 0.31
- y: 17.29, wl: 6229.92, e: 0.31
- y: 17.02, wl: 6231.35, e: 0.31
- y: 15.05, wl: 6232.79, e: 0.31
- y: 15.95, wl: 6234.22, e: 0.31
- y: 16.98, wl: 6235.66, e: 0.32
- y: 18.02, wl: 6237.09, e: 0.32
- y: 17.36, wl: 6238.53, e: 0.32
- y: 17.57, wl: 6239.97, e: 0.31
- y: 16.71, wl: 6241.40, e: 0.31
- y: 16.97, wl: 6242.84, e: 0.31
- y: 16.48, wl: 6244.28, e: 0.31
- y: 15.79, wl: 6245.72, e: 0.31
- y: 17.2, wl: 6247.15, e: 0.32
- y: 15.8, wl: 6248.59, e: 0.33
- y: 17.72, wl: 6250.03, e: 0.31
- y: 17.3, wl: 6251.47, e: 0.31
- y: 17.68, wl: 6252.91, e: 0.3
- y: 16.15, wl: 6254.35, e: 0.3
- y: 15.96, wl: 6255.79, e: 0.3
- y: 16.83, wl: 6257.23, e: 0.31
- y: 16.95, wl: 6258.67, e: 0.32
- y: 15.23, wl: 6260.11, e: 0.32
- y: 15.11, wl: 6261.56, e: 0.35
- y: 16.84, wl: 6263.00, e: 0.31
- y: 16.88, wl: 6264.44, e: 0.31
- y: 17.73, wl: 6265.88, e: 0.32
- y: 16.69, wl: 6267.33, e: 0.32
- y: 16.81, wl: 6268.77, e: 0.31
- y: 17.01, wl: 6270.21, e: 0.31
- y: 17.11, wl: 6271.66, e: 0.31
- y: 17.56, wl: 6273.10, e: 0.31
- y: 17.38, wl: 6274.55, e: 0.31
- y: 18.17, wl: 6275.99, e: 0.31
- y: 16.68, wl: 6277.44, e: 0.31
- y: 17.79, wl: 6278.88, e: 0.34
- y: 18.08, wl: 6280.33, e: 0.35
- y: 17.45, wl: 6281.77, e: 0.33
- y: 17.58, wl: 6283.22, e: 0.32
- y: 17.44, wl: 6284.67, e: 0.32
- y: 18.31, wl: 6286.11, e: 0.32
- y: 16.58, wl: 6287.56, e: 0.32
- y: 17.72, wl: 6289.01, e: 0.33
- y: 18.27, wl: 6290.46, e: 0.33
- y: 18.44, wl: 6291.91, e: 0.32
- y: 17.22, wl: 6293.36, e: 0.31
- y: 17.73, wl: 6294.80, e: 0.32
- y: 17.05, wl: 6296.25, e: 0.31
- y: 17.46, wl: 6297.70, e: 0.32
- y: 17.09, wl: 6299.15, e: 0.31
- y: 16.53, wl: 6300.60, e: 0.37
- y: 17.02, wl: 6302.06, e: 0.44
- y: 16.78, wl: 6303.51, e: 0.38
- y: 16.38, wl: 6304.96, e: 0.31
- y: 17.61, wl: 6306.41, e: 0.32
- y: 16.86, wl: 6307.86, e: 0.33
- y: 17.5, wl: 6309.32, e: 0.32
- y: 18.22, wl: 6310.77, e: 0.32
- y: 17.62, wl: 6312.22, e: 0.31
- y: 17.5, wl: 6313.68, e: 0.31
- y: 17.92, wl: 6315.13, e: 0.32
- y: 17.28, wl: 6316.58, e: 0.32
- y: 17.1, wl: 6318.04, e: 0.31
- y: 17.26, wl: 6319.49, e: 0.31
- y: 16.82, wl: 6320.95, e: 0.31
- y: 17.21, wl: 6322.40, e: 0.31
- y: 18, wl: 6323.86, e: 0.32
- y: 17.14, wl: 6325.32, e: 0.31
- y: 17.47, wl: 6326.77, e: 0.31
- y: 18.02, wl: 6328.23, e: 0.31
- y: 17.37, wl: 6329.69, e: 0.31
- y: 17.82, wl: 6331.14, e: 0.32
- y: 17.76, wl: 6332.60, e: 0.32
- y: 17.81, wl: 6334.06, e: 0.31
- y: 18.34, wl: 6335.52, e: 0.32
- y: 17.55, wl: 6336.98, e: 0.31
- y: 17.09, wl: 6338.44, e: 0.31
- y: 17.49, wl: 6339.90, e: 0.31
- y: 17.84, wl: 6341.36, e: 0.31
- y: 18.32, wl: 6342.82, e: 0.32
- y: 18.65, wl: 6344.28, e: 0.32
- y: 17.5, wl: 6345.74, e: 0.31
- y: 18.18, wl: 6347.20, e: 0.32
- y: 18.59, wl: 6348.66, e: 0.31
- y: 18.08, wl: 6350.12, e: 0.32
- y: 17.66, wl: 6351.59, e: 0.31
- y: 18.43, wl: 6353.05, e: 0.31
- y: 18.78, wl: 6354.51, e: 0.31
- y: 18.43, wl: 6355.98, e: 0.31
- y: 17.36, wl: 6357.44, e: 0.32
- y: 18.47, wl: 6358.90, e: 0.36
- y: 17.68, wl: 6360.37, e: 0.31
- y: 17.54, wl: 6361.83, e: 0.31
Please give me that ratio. -0.19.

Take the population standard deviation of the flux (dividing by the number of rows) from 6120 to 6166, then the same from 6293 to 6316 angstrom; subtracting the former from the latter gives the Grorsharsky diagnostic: -1.4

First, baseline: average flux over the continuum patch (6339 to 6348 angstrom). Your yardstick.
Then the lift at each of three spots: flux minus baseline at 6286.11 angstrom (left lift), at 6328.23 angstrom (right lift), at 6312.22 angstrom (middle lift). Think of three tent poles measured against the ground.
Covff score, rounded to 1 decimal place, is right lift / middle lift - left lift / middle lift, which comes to 0.8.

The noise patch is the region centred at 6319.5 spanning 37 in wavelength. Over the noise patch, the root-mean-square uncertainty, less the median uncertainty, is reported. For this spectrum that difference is 0.014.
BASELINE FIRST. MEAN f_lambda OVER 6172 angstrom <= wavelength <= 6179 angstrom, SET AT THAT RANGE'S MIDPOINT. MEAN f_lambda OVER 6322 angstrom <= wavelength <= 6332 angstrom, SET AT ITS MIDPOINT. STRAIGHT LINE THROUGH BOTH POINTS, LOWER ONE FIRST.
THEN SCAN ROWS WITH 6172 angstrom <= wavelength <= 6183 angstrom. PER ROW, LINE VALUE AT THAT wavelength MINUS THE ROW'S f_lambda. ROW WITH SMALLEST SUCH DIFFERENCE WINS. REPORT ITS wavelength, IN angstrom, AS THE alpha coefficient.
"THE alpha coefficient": 6178.49 angstrom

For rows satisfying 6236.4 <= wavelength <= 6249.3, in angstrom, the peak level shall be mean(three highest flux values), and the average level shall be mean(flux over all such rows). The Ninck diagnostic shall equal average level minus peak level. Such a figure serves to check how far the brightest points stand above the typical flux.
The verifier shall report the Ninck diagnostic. -0.77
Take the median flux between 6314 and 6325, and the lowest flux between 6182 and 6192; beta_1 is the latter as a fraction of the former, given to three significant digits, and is 1.02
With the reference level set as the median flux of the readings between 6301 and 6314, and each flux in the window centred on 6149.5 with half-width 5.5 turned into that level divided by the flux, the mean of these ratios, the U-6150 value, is 0.98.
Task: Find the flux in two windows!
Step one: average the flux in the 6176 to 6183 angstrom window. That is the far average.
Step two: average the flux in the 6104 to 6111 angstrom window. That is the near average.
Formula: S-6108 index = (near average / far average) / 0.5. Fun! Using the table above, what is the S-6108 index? 1.95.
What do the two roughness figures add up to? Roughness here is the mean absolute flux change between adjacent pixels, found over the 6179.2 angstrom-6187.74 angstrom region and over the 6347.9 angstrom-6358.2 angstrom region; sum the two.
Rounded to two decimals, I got 1.06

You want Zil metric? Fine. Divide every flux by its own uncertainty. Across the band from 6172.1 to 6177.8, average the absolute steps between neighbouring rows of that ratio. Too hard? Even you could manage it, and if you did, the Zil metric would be 4.3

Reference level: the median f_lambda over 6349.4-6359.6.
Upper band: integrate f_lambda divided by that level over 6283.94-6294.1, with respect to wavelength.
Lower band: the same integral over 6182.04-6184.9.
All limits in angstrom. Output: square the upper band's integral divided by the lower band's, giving 11.8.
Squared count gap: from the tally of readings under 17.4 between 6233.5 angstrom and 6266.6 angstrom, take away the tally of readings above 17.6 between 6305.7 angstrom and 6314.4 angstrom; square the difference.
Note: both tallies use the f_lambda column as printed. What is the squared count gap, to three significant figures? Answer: 225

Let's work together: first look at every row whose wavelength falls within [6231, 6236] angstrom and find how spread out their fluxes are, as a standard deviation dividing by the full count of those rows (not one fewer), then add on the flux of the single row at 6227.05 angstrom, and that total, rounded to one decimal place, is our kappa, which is 17.6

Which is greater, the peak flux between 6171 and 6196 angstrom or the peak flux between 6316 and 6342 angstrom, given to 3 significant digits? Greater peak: 19.0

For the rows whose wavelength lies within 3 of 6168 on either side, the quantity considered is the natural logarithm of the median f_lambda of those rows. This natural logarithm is 2.82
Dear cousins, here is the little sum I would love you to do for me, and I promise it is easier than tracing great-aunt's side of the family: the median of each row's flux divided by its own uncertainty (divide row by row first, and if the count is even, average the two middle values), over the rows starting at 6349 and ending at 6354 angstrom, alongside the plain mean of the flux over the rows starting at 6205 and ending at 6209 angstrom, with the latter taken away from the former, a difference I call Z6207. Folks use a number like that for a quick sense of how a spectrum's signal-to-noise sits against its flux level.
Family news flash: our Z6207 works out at 38.9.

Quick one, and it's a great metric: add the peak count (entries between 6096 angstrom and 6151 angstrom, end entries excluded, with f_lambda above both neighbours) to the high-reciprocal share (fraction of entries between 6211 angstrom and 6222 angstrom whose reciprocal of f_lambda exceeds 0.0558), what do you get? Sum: 12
